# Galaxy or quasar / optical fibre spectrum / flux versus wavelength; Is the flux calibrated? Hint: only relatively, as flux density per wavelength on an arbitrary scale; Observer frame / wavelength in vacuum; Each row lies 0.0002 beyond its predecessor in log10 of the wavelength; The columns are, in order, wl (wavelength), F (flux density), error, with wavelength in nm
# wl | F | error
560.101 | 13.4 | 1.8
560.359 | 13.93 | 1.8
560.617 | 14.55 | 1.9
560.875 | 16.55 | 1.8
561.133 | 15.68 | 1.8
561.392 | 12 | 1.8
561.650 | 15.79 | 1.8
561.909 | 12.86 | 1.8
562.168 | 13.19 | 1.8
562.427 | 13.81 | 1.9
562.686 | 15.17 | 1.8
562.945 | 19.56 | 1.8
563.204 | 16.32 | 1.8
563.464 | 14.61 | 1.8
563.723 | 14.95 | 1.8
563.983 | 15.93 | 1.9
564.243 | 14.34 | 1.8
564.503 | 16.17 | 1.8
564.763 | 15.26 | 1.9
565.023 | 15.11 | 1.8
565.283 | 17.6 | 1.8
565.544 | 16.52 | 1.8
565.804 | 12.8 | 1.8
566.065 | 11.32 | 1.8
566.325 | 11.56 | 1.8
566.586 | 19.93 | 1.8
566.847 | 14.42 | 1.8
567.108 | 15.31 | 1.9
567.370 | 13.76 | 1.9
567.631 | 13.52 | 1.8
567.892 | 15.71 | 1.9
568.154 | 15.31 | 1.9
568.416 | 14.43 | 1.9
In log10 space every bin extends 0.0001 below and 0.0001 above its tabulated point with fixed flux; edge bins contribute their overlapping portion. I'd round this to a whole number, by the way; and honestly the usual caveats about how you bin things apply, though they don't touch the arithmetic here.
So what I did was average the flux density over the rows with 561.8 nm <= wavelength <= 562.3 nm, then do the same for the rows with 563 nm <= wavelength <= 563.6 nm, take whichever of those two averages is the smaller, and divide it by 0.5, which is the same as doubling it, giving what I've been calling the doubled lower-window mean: 26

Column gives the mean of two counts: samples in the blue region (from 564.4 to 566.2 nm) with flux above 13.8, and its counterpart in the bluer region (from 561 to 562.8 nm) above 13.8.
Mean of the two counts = 4.5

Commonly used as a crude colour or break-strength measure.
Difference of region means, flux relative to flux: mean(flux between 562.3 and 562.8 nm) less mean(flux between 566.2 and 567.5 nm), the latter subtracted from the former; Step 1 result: -0.5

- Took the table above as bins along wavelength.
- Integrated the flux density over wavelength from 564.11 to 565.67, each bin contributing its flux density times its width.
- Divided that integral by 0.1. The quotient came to 247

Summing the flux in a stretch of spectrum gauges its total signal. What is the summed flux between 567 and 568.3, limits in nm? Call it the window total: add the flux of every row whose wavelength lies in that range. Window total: 73.6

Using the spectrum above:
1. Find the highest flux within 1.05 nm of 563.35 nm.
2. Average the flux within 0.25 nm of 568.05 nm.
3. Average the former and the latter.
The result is 17.5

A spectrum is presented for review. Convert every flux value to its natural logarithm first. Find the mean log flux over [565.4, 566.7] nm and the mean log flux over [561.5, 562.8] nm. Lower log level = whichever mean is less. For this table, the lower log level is 2.64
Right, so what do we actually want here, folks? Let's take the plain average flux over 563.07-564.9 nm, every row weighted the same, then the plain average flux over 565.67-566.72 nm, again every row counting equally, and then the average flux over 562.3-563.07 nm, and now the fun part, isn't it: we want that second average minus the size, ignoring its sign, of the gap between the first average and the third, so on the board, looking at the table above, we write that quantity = 13.1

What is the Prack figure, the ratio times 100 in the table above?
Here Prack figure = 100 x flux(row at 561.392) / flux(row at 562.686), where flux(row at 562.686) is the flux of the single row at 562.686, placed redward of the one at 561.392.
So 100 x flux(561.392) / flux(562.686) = 79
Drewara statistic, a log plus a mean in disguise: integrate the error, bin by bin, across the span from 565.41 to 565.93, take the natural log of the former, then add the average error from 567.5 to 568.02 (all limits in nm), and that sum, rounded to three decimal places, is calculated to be 1.786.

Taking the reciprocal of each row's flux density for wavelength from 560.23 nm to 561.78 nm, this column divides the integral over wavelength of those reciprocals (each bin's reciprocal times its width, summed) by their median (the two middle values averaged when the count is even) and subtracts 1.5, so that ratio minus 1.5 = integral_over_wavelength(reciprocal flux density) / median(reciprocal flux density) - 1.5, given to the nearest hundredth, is 0.10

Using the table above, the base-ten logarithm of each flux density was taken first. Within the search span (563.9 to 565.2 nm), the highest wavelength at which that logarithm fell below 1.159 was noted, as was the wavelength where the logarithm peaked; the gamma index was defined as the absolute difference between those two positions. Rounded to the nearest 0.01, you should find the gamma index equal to 0.26 nm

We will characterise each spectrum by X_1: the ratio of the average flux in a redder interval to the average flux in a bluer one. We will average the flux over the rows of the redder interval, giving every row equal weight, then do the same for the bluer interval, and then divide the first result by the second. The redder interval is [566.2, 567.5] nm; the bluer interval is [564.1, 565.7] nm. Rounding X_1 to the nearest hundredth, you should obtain 0.95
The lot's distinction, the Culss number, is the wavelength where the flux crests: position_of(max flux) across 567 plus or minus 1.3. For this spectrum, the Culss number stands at 566.586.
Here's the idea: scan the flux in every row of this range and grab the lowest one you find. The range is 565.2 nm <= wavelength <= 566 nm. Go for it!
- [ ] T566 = 12.8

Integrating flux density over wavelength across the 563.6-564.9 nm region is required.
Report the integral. 19.9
